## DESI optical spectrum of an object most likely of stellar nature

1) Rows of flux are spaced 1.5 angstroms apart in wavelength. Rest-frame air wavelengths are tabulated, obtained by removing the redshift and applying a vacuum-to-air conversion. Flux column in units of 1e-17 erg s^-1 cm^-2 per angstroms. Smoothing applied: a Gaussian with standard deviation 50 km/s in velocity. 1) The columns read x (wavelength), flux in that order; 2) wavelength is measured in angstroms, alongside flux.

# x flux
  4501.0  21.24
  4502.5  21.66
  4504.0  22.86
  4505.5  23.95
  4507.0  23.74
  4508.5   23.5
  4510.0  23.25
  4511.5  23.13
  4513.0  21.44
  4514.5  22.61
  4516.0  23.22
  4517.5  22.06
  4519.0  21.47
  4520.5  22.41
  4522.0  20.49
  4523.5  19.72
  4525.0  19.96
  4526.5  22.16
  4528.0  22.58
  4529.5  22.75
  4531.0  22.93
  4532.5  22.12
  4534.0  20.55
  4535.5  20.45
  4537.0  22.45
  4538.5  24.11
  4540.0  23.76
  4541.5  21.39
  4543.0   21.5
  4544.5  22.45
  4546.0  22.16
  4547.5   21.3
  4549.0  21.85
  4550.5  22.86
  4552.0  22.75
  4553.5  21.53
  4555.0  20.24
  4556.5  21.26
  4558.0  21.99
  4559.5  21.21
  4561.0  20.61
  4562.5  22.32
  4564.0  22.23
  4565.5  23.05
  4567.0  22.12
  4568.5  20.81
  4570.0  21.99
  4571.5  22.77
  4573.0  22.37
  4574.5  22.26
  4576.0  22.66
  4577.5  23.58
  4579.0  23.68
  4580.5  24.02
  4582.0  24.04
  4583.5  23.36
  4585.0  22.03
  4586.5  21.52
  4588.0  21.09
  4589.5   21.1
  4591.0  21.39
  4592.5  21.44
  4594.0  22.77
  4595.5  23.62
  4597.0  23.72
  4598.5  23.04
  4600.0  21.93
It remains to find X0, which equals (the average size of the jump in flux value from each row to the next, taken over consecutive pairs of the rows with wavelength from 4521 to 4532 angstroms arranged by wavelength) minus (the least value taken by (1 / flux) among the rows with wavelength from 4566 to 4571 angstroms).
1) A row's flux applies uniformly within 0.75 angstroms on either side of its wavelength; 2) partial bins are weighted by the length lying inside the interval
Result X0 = 0.6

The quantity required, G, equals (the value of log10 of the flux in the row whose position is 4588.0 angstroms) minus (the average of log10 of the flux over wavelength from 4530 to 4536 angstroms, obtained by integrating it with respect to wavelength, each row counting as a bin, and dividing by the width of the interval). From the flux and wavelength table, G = -0.01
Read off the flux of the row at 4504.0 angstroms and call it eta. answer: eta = 22.86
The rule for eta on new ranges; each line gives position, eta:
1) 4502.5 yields 21.66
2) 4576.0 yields 22.66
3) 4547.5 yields 21.3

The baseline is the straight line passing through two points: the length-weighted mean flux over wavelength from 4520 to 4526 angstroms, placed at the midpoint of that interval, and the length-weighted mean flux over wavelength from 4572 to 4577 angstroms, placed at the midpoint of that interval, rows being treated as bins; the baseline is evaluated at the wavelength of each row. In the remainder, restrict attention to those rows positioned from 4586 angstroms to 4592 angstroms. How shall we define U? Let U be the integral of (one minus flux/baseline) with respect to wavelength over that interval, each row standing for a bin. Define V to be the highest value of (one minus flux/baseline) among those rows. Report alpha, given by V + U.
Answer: 0.54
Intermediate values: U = 0.46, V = 0.08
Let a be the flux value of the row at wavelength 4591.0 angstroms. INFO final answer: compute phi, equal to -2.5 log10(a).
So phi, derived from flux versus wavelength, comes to -3.33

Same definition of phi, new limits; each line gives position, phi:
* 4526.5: -3.36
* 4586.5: -3.33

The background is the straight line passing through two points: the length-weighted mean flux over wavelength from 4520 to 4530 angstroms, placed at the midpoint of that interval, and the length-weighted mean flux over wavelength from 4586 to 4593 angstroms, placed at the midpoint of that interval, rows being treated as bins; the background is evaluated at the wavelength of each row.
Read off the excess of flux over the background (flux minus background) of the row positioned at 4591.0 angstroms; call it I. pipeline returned 0.1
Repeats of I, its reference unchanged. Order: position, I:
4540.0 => 2.4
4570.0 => 0.7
